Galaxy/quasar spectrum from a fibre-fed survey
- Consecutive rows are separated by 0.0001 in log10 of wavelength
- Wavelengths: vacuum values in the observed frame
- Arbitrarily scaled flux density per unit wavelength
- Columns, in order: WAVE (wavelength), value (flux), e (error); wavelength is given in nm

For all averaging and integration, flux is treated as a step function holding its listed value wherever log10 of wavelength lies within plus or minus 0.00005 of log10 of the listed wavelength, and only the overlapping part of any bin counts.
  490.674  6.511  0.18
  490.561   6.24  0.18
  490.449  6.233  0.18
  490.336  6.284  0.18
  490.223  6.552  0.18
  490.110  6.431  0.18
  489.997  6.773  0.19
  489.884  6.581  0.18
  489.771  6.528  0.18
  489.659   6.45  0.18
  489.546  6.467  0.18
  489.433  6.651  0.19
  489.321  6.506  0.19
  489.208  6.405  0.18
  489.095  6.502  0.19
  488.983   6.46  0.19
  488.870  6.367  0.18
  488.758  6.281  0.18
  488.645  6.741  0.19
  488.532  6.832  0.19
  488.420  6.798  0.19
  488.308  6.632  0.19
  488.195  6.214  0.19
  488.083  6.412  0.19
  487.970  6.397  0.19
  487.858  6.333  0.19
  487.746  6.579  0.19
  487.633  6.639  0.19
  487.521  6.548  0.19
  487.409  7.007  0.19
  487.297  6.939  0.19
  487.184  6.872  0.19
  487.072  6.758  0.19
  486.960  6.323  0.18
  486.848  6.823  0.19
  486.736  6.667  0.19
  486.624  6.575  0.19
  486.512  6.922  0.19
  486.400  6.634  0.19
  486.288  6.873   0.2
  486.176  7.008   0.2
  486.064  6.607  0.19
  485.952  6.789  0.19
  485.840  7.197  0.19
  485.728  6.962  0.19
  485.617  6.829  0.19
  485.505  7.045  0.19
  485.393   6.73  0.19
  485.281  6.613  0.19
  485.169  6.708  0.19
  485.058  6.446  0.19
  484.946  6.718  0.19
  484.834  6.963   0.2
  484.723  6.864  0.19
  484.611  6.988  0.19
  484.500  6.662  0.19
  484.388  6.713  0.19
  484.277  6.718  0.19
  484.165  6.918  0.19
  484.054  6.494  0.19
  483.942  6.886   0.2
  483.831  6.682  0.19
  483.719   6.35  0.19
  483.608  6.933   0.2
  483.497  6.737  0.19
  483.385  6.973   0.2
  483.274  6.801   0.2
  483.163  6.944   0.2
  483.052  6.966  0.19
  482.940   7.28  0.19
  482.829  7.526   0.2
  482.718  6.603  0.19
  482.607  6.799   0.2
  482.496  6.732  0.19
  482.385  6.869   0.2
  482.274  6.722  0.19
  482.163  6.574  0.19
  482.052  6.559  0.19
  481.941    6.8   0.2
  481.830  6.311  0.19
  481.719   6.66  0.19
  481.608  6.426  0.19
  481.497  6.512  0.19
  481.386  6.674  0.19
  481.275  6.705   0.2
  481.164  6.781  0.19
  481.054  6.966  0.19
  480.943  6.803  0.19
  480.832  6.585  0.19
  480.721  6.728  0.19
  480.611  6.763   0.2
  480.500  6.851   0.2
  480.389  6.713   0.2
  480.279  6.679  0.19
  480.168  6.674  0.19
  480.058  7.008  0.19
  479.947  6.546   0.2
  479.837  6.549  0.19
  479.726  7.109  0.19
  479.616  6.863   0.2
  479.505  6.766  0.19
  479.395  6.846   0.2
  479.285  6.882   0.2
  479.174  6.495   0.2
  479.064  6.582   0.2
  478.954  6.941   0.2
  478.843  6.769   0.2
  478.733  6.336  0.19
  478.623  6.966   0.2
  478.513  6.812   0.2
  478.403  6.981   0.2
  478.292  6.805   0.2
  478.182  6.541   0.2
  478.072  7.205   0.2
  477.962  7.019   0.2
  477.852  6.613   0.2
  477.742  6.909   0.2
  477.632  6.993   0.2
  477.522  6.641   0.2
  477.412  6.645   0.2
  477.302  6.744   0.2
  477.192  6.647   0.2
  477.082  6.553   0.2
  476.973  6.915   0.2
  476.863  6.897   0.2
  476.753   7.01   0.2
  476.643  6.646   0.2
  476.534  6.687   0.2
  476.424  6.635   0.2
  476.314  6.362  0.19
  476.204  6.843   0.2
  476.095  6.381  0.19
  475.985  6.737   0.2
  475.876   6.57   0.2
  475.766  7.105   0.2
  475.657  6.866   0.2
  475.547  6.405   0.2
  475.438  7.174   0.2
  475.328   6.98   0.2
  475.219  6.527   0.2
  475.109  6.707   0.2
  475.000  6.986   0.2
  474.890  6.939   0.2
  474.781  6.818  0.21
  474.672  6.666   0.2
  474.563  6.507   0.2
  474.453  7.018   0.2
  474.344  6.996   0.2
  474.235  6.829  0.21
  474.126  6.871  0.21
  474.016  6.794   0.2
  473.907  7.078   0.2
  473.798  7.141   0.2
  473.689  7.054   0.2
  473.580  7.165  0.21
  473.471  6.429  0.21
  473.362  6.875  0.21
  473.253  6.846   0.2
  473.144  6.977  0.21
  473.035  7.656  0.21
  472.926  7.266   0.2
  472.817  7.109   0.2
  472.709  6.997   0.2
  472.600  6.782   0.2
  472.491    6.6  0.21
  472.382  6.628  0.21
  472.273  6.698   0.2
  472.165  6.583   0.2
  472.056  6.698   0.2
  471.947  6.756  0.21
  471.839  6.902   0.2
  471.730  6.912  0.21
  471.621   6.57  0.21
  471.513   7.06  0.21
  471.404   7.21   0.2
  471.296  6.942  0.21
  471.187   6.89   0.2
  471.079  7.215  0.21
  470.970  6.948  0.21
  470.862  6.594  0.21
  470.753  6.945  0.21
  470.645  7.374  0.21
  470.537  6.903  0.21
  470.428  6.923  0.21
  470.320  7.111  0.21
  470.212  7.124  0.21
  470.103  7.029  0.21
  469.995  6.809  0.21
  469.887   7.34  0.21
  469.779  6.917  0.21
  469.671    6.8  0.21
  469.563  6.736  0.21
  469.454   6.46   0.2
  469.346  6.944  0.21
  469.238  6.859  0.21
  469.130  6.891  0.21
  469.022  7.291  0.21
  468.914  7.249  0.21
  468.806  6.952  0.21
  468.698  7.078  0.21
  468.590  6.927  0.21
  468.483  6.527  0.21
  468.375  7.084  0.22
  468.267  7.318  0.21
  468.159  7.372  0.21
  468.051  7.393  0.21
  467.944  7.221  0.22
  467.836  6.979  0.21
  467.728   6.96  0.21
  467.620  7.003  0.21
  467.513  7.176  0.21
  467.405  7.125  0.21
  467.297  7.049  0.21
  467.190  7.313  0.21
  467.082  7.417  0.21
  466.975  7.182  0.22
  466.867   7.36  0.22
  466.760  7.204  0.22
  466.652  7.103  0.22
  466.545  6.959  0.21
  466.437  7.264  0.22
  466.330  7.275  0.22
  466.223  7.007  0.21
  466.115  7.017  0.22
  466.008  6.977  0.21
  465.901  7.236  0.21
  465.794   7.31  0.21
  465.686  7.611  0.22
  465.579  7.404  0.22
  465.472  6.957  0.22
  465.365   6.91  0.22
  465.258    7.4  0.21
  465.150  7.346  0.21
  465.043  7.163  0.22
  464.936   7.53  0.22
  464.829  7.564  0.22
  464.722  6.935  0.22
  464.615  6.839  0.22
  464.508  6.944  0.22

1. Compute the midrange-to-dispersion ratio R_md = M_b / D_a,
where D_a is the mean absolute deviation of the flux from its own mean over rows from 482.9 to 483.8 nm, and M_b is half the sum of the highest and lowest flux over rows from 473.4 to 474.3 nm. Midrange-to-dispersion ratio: 37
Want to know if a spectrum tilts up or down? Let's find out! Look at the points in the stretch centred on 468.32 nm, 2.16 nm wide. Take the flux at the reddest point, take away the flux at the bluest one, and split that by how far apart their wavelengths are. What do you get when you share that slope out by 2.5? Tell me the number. -0.020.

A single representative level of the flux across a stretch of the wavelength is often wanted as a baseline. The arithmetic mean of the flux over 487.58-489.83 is 6.51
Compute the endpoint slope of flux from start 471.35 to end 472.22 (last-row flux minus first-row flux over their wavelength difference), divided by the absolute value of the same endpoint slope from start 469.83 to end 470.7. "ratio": -18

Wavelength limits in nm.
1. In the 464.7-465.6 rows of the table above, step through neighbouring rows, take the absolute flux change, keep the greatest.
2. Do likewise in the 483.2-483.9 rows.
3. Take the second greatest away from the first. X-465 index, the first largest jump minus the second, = 0.05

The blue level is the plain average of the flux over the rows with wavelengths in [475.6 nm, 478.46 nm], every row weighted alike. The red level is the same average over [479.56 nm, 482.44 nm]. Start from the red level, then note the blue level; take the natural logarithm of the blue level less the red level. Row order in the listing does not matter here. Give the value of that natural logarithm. -2.8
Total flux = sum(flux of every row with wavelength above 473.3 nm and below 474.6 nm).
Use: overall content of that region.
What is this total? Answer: 83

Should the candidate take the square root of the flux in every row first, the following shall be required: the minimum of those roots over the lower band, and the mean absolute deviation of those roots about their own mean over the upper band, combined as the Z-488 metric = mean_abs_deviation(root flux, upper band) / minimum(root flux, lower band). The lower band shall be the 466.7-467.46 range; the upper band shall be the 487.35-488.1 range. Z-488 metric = 0.0114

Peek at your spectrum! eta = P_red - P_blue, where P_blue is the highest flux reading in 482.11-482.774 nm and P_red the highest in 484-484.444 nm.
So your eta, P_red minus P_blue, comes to 0.05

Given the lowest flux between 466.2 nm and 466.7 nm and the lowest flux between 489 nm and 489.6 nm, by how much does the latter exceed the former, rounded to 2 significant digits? -0.55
